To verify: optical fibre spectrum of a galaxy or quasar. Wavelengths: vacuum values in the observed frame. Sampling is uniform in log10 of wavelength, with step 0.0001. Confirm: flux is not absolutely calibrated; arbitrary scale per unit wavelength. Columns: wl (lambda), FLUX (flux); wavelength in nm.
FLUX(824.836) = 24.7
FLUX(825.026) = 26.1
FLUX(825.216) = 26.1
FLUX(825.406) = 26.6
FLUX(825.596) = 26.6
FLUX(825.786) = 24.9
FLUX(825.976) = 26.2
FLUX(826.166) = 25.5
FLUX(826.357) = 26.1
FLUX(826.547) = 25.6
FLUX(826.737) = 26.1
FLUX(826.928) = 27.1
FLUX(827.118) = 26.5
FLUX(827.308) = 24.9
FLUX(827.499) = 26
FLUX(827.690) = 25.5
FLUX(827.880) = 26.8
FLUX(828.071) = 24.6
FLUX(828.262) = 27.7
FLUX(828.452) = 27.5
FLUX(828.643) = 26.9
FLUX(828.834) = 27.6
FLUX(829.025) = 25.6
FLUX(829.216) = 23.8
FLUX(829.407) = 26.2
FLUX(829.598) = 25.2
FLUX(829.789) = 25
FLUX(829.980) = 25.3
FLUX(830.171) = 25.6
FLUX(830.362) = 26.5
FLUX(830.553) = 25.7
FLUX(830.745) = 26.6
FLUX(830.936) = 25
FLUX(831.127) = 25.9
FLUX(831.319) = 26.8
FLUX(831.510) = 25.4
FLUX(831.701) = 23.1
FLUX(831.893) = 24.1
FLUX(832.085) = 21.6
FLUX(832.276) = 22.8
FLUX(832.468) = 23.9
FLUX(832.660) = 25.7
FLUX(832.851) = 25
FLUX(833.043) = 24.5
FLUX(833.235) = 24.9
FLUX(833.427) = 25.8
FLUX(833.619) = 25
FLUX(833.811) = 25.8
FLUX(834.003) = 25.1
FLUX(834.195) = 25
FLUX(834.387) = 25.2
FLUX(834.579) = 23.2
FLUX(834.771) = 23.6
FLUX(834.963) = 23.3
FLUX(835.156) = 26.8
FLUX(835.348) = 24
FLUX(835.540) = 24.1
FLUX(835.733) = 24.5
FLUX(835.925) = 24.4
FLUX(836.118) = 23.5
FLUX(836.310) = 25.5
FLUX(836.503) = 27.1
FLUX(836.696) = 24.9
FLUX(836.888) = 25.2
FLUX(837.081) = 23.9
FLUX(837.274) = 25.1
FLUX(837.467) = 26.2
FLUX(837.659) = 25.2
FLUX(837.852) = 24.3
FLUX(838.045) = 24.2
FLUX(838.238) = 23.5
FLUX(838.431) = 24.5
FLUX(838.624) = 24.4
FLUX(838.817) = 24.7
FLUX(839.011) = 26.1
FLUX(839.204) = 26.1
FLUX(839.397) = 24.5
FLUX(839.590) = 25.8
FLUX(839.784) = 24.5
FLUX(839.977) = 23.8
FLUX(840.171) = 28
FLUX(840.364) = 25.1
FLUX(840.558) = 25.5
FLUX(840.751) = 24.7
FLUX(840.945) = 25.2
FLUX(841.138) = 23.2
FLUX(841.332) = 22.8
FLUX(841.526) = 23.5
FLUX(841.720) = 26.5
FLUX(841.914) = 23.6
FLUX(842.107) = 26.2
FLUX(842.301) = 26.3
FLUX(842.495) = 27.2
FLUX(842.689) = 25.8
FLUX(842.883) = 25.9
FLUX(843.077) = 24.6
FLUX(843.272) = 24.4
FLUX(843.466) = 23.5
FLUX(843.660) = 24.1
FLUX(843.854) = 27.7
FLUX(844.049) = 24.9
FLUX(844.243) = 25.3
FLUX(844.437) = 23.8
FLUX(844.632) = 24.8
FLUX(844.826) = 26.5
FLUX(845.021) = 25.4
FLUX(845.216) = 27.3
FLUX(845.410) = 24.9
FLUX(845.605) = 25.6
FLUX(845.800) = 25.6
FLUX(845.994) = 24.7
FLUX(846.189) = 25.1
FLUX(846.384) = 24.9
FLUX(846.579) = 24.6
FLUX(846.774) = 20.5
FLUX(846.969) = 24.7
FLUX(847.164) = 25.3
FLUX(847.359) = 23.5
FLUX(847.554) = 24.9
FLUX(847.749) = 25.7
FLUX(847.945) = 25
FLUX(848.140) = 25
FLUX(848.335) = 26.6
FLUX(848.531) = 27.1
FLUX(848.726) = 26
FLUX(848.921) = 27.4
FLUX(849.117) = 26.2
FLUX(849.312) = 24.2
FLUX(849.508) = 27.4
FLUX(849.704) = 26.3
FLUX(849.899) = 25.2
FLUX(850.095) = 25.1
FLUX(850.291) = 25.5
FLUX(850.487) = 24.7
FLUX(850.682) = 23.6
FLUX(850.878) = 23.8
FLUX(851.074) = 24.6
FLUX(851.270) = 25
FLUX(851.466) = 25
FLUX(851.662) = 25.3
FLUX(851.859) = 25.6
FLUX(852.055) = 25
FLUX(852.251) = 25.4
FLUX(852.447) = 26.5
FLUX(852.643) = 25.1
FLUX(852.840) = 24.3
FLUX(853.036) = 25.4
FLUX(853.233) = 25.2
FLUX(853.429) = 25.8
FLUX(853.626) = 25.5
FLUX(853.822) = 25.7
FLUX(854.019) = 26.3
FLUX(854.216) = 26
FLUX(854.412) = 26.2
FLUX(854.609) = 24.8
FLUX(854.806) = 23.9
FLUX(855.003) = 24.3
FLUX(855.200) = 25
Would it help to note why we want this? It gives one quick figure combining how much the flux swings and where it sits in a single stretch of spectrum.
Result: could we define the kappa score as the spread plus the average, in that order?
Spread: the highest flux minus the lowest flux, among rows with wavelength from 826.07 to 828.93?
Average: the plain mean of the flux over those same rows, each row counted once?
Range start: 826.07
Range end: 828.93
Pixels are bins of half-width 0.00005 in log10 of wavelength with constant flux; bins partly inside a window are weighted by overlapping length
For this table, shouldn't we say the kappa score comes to 29.4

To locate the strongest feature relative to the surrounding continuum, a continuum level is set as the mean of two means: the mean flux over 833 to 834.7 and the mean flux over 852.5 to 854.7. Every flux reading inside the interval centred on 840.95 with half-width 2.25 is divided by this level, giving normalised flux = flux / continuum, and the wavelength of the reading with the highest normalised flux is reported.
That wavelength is 840.171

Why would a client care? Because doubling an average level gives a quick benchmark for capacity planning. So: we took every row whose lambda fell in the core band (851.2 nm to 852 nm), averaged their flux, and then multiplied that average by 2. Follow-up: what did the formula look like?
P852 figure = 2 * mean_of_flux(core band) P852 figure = 50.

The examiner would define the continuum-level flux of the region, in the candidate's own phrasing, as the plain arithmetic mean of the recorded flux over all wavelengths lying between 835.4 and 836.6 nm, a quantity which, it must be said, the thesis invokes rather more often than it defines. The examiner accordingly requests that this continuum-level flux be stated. 24.8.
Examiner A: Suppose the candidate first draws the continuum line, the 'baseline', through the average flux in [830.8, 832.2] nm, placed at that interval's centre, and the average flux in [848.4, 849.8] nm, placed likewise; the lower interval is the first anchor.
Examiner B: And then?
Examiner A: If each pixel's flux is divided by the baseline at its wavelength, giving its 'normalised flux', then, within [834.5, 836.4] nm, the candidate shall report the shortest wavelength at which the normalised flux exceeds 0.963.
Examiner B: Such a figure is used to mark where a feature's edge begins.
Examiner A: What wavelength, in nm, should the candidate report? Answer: 835.156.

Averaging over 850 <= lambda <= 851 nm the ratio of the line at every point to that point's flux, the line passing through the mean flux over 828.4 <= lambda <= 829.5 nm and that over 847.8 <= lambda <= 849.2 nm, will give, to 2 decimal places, 1.07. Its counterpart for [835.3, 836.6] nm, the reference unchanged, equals 1.06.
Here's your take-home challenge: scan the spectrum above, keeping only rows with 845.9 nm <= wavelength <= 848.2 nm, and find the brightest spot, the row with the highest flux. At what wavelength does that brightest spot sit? 847.749 nm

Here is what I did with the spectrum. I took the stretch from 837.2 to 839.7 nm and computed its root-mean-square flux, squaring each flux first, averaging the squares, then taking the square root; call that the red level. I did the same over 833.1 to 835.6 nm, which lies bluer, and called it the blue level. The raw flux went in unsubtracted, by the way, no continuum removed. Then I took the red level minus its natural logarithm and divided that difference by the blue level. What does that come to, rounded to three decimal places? 0.878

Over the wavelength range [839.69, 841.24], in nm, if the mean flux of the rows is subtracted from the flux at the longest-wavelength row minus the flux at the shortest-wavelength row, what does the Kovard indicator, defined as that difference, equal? -26.3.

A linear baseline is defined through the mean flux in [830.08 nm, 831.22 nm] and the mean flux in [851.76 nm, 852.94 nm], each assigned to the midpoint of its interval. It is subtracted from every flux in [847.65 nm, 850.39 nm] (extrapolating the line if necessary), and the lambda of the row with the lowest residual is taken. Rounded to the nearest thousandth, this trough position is 849.312 nm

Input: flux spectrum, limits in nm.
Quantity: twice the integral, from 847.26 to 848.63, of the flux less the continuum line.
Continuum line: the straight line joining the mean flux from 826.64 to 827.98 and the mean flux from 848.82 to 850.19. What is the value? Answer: -1.6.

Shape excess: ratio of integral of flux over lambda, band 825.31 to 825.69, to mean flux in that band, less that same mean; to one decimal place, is -26.2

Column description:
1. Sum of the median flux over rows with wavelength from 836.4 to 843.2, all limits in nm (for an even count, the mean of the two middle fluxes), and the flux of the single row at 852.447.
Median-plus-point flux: 51.6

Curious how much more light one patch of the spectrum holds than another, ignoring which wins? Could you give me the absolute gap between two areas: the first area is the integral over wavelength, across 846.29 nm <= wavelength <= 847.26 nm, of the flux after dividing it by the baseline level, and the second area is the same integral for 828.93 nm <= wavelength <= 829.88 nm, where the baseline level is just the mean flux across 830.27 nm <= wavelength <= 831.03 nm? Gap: 0.024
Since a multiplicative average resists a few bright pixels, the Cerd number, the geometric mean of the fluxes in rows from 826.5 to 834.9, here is 25.3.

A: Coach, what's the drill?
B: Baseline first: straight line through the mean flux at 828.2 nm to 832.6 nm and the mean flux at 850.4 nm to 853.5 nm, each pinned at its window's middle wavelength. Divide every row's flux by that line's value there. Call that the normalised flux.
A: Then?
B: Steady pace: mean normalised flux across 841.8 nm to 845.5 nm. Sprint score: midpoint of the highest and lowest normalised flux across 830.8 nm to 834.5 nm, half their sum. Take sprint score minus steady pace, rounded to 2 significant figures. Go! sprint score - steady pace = -0.055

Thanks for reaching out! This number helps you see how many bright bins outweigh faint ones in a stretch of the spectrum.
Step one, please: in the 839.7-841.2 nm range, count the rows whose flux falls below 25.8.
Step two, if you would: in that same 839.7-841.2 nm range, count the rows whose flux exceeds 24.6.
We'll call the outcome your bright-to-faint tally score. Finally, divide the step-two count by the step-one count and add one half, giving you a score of 1.2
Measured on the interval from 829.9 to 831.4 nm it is 2.5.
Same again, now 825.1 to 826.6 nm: 3.2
